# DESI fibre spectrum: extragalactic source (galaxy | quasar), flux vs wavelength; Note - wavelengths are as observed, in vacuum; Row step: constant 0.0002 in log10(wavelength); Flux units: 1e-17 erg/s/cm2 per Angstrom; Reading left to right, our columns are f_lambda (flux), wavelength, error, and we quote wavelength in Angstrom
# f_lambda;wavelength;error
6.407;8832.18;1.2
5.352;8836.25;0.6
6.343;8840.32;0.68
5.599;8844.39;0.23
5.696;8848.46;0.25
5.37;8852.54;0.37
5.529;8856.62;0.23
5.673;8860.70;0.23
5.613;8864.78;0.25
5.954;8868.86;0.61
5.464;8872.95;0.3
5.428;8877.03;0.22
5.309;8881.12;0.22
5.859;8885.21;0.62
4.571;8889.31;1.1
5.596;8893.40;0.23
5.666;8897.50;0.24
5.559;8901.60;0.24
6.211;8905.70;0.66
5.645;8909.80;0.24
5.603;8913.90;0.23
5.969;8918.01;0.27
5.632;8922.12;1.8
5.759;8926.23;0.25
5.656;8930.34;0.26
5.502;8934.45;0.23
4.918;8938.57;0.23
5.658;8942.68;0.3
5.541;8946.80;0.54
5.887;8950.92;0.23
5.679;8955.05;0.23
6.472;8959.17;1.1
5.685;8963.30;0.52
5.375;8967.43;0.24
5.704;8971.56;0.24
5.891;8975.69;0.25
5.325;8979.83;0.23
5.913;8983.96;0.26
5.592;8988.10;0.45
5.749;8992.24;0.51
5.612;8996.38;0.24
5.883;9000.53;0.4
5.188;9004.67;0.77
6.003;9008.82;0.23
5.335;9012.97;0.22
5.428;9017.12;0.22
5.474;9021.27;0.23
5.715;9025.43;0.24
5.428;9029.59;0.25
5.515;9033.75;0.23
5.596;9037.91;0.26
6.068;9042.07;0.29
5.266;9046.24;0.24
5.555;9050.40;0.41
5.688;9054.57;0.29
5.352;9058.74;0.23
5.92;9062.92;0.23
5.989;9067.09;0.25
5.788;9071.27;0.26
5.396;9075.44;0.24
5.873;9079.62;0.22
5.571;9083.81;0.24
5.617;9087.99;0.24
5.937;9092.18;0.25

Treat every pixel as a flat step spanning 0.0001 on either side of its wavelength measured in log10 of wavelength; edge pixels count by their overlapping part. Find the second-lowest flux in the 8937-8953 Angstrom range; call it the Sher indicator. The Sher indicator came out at 5.541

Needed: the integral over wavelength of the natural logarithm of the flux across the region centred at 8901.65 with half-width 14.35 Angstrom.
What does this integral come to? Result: 49.1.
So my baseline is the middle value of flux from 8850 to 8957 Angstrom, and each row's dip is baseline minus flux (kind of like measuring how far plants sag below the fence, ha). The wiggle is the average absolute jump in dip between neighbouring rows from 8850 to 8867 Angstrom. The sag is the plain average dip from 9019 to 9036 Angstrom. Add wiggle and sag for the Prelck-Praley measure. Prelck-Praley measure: 0.2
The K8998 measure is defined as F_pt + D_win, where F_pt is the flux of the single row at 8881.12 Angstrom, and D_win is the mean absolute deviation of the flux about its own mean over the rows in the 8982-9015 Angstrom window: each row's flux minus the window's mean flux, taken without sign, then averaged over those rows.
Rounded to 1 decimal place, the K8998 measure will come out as 5.5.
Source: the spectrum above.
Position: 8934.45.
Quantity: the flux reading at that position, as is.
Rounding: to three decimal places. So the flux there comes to 5.502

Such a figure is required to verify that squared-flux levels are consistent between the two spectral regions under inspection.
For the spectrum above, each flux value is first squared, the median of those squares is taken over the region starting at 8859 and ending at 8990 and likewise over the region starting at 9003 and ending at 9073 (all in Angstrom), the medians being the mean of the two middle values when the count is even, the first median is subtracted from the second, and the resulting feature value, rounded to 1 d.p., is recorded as -1.1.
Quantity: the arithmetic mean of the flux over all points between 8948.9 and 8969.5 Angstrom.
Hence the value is 5.82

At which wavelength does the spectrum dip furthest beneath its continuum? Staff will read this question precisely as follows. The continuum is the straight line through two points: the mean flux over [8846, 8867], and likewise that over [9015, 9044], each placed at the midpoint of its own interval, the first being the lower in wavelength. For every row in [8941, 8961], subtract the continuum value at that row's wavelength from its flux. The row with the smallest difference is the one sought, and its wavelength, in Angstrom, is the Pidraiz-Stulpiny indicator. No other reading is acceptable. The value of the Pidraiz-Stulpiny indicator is 8946.80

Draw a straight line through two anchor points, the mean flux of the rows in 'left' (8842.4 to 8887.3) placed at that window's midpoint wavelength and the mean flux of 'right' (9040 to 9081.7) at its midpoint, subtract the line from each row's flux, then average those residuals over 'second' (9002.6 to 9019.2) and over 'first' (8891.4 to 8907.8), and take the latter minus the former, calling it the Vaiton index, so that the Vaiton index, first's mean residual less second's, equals 0.33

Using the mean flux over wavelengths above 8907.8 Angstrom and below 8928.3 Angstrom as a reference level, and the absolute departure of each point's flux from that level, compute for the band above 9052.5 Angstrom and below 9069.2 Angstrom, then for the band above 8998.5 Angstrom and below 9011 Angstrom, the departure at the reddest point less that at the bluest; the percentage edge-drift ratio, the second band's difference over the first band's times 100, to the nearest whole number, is 51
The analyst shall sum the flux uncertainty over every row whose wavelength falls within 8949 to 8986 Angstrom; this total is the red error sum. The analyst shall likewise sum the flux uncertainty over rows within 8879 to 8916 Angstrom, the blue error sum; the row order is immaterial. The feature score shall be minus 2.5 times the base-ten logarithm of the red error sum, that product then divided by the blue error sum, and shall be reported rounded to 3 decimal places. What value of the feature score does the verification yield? -0.343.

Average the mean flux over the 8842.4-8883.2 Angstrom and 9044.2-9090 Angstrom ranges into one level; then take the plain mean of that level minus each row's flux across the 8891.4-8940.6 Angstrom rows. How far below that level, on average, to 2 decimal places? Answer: -0.04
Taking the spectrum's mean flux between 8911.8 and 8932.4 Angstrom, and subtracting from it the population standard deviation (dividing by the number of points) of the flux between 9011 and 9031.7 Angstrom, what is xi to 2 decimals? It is 5.60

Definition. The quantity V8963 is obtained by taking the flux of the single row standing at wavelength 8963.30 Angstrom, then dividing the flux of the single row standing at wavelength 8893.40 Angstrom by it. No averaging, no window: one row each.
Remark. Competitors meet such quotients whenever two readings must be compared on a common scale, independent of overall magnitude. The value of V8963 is 0.98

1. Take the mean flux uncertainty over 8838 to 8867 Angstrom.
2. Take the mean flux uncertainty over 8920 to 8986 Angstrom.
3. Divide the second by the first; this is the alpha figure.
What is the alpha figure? 1.3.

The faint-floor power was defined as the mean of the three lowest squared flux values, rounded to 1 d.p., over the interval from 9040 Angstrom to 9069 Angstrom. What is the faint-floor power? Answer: 29.1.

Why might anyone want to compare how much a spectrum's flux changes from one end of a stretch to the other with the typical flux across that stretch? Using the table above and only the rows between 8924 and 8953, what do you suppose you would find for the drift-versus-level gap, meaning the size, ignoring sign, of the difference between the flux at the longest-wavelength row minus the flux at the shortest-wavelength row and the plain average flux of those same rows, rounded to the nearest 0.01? 5.43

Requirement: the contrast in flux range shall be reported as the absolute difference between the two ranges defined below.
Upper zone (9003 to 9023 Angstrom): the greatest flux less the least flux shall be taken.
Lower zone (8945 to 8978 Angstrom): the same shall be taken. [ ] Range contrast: 0.3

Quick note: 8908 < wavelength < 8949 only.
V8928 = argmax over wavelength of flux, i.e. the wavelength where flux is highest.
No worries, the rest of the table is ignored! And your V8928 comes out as 8918.01 Angstrom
